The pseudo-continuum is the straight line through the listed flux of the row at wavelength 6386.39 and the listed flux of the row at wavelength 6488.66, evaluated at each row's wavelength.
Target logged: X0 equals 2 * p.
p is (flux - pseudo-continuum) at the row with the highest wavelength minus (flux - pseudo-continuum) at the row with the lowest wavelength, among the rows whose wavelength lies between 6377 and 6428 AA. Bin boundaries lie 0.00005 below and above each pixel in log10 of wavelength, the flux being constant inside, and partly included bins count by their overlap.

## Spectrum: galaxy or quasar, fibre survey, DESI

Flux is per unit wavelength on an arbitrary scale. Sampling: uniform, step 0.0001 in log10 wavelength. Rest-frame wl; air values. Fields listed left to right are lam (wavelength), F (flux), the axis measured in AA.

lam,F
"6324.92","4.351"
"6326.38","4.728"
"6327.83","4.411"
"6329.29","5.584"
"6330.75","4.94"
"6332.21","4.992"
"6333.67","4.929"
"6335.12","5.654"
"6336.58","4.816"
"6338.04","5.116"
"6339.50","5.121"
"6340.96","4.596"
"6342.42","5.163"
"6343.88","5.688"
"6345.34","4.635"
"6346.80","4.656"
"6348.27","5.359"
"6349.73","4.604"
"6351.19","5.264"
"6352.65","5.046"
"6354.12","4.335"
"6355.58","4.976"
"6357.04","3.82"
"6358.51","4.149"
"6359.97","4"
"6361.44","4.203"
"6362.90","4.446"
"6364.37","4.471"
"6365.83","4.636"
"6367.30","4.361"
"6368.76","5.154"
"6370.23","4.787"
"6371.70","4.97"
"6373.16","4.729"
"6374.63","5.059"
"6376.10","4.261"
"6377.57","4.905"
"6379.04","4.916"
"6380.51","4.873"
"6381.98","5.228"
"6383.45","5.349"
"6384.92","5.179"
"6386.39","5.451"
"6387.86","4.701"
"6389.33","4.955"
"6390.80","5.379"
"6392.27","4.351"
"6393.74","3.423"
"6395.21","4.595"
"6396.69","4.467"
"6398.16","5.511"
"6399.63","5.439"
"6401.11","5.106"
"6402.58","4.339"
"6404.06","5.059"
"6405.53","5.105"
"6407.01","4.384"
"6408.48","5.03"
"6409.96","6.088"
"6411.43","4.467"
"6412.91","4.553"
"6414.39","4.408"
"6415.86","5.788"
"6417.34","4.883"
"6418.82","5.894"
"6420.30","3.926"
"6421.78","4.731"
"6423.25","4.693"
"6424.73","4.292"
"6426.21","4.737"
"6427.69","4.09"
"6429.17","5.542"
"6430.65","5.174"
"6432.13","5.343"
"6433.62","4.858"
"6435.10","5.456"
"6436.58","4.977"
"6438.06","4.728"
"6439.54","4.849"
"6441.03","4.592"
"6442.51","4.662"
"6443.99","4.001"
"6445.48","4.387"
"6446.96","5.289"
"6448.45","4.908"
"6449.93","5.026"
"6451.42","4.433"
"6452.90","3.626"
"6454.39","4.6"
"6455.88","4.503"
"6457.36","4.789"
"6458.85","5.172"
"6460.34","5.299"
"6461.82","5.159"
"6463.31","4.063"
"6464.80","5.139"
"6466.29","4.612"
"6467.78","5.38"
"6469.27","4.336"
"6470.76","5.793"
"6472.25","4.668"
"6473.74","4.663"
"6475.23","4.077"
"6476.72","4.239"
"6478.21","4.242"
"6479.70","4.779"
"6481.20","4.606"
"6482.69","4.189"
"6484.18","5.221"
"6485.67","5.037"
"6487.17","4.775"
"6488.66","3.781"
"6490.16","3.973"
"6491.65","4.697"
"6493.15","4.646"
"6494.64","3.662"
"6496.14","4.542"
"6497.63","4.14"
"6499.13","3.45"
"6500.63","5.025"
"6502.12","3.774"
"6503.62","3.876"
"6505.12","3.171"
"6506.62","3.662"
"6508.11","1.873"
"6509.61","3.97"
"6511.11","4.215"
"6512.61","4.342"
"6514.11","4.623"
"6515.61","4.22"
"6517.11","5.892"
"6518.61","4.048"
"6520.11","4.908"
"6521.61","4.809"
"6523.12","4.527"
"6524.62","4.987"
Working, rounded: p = 0.0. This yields 0.0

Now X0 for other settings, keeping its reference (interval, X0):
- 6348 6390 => 0.5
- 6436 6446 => -0.9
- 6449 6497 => 0.5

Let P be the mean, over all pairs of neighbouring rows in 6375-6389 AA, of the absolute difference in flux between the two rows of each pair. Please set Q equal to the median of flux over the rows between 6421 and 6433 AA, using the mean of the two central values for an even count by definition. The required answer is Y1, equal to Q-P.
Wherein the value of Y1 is 4.44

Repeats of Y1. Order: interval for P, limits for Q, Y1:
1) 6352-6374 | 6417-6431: 4.34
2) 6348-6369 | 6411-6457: 4.28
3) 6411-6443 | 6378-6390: 4.49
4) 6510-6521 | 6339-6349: 4.26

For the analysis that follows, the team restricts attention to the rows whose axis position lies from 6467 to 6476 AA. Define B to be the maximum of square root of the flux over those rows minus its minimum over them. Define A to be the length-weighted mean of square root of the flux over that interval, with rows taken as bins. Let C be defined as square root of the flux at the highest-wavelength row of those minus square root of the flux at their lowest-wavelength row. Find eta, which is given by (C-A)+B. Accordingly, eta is -2.1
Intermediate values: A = 2.19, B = 0.39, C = -0.30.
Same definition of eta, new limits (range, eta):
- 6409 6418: -2.1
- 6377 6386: -2.1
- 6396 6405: -1.8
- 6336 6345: -1.8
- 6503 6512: -1.1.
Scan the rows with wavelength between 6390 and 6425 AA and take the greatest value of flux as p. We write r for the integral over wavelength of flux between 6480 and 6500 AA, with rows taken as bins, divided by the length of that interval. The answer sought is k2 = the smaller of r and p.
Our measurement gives 4.4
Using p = 6.088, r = 4.4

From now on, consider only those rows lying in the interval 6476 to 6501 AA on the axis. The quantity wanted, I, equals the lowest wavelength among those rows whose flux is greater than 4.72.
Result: 6479.70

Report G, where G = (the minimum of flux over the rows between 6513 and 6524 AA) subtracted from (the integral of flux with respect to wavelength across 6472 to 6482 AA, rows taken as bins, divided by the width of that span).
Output 0.41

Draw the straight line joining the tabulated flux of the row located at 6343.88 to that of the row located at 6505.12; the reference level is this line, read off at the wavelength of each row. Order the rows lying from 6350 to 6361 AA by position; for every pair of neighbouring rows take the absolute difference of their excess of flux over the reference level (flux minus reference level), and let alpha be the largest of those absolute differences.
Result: 1.13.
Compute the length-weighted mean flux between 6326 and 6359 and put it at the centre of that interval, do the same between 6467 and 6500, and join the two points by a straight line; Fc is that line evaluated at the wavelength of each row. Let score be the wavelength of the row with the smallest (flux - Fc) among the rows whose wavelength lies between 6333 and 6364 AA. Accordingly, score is 6357.04 AA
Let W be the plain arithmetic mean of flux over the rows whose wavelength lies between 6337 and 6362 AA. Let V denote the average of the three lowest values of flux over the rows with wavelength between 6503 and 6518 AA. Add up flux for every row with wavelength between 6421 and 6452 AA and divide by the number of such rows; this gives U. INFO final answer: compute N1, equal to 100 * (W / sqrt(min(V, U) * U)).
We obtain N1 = 127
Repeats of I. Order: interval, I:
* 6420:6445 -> 6421.78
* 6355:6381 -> 6355.58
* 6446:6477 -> 6446.96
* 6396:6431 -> 6398.16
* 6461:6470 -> 6461.82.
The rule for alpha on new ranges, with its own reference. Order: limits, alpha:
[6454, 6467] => 1.10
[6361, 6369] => 0.82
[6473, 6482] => 0.56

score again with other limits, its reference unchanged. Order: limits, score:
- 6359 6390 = 6359.97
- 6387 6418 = 6393.74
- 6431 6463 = 6452.90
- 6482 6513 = 6508.11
